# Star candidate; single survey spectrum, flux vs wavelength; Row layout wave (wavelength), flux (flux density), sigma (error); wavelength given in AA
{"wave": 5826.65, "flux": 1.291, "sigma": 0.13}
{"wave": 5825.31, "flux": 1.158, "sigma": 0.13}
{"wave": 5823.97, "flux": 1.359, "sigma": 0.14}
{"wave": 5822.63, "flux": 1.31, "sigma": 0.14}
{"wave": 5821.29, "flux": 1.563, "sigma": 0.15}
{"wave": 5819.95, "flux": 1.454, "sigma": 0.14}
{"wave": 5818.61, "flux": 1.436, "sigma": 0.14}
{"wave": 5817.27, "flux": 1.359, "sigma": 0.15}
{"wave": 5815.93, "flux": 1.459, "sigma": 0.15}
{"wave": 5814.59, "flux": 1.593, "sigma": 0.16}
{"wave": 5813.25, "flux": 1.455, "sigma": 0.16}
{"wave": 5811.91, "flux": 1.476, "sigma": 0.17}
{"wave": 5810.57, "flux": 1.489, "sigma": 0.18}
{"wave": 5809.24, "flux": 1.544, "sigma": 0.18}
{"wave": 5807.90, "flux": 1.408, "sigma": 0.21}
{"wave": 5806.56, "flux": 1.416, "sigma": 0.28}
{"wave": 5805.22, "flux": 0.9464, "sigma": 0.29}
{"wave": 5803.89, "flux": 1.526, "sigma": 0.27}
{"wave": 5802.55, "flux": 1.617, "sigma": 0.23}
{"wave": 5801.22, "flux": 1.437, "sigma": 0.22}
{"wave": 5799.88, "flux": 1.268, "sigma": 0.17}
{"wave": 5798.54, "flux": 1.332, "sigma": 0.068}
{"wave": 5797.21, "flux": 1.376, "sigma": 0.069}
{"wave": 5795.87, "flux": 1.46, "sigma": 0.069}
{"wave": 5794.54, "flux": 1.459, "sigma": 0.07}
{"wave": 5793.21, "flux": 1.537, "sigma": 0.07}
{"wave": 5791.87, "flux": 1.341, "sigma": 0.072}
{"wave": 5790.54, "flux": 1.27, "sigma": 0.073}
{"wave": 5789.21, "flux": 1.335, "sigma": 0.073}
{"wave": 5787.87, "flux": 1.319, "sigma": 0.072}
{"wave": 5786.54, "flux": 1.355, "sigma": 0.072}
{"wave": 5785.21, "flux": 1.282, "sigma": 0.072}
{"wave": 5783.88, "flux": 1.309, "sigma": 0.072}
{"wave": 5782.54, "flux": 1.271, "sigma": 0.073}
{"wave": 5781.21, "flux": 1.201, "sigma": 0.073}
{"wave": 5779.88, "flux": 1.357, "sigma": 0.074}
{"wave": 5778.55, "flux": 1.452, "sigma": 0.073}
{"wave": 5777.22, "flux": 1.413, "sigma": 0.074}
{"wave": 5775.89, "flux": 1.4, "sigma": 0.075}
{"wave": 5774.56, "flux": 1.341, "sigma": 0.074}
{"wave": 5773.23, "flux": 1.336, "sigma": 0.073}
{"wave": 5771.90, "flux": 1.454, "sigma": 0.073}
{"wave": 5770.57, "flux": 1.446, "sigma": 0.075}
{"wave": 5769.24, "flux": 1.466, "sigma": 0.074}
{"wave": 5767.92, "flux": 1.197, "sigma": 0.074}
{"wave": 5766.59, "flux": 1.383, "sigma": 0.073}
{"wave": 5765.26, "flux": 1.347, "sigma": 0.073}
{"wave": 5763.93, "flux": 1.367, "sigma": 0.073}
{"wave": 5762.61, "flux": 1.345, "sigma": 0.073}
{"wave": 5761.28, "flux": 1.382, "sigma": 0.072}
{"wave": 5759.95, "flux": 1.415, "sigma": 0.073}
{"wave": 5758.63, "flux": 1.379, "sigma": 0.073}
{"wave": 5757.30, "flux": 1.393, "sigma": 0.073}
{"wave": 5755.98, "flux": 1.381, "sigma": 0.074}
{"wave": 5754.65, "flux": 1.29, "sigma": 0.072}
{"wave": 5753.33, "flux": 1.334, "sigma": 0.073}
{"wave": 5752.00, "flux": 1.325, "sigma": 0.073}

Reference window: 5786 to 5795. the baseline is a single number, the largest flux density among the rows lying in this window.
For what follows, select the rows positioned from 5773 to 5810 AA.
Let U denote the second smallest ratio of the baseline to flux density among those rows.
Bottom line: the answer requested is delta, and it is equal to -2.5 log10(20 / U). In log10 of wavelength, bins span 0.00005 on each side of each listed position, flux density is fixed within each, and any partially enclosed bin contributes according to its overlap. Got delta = -3.26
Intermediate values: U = 1.00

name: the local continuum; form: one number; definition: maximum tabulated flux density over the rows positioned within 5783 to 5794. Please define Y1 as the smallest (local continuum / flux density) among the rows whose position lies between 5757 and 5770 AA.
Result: 1.05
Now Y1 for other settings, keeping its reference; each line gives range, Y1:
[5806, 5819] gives 0.96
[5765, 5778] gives 1.05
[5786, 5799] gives 1.00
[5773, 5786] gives 1.06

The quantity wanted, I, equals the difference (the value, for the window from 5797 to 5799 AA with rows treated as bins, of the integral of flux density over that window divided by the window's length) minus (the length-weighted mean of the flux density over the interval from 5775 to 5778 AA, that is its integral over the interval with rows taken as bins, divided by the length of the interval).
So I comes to -0.05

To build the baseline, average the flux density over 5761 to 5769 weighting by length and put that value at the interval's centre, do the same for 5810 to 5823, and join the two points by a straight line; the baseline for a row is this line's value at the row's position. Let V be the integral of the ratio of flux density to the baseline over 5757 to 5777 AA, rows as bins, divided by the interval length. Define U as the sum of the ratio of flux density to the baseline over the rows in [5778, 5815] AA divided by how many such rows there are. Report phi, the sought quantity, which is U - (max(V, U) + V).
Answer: -1.07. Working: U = 0.979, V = 1.02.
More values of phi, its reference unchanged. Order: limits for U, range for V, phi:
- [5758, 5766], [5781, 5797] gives -0.97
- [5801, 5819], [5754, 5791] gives -1.00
